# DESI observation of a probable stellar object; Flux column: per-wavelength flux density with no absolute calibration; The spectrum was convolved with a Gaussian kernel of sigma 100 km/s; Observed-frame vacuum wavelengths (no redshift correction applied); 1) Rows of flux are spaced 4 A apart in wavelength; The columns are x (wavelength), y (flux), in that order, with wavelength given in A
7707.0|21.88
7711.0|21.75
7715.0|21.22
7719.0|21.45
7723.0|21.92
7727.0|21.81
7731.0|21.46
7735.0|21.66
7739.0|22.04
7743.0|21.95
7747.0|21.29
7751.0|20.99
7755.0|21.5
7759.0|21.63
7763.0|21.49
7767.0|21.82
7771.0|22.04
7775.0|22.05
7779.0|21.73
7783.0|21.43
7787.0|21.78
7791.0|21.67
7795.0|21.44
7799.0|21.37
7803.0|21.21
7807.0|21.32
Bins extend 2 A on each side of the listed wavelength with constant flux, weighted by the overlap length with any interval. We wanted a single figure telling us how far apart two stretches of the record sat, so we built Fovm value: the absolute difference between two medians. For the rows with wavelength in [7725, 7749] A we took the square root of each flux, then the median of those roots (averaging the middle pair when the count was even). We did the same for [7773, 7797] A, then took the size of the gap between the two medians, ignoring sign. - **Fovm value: 0.004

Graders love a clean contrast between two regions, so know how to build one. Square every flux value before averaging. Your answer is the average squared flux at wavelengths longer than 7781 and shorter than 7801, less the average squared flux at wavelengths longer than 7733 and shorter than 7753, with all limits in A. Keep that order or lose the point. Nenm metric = -2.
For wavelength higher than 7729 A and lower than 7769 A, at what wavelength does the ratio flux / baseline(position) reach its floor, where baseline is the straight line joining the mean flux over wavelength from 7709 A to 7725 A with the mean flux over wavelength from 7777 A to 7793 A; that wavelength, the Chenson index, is 7751.0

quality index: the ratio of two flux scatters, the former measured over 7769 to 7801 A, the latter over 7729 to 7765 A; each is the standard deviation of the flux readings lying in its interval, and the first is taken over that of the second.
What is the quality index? 0.8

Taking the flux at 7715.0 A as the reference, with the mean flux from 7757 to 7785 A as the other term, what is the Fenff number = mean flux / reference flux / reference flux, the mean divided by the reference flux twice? 0.048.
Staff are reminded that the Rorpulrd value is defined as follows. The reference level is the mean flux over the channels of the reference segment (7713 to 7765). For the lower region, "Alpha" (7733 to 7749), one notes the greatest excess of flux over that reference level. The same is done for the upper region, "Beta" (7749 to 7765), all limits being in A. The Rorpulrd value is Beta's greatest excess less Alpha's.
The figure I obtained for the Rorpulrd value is -0.41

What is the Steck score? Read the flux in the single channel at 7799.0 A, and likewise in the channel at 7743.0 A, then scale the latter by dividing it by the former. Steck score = 1.03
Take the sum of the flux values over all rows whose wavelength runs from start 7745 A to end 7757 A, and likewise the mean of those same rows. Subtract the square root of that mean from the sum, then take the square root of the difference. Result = 7.69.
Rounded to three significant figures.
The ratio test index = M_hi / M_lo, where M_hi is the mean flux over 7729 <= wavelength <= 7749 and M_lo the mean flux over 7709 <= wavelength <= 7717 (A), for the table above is 1.01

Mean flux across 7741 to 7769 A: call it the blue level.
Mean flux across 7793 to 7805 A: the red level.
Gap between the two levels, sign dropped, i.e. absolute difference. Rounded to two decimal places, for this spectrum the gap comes 0.18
